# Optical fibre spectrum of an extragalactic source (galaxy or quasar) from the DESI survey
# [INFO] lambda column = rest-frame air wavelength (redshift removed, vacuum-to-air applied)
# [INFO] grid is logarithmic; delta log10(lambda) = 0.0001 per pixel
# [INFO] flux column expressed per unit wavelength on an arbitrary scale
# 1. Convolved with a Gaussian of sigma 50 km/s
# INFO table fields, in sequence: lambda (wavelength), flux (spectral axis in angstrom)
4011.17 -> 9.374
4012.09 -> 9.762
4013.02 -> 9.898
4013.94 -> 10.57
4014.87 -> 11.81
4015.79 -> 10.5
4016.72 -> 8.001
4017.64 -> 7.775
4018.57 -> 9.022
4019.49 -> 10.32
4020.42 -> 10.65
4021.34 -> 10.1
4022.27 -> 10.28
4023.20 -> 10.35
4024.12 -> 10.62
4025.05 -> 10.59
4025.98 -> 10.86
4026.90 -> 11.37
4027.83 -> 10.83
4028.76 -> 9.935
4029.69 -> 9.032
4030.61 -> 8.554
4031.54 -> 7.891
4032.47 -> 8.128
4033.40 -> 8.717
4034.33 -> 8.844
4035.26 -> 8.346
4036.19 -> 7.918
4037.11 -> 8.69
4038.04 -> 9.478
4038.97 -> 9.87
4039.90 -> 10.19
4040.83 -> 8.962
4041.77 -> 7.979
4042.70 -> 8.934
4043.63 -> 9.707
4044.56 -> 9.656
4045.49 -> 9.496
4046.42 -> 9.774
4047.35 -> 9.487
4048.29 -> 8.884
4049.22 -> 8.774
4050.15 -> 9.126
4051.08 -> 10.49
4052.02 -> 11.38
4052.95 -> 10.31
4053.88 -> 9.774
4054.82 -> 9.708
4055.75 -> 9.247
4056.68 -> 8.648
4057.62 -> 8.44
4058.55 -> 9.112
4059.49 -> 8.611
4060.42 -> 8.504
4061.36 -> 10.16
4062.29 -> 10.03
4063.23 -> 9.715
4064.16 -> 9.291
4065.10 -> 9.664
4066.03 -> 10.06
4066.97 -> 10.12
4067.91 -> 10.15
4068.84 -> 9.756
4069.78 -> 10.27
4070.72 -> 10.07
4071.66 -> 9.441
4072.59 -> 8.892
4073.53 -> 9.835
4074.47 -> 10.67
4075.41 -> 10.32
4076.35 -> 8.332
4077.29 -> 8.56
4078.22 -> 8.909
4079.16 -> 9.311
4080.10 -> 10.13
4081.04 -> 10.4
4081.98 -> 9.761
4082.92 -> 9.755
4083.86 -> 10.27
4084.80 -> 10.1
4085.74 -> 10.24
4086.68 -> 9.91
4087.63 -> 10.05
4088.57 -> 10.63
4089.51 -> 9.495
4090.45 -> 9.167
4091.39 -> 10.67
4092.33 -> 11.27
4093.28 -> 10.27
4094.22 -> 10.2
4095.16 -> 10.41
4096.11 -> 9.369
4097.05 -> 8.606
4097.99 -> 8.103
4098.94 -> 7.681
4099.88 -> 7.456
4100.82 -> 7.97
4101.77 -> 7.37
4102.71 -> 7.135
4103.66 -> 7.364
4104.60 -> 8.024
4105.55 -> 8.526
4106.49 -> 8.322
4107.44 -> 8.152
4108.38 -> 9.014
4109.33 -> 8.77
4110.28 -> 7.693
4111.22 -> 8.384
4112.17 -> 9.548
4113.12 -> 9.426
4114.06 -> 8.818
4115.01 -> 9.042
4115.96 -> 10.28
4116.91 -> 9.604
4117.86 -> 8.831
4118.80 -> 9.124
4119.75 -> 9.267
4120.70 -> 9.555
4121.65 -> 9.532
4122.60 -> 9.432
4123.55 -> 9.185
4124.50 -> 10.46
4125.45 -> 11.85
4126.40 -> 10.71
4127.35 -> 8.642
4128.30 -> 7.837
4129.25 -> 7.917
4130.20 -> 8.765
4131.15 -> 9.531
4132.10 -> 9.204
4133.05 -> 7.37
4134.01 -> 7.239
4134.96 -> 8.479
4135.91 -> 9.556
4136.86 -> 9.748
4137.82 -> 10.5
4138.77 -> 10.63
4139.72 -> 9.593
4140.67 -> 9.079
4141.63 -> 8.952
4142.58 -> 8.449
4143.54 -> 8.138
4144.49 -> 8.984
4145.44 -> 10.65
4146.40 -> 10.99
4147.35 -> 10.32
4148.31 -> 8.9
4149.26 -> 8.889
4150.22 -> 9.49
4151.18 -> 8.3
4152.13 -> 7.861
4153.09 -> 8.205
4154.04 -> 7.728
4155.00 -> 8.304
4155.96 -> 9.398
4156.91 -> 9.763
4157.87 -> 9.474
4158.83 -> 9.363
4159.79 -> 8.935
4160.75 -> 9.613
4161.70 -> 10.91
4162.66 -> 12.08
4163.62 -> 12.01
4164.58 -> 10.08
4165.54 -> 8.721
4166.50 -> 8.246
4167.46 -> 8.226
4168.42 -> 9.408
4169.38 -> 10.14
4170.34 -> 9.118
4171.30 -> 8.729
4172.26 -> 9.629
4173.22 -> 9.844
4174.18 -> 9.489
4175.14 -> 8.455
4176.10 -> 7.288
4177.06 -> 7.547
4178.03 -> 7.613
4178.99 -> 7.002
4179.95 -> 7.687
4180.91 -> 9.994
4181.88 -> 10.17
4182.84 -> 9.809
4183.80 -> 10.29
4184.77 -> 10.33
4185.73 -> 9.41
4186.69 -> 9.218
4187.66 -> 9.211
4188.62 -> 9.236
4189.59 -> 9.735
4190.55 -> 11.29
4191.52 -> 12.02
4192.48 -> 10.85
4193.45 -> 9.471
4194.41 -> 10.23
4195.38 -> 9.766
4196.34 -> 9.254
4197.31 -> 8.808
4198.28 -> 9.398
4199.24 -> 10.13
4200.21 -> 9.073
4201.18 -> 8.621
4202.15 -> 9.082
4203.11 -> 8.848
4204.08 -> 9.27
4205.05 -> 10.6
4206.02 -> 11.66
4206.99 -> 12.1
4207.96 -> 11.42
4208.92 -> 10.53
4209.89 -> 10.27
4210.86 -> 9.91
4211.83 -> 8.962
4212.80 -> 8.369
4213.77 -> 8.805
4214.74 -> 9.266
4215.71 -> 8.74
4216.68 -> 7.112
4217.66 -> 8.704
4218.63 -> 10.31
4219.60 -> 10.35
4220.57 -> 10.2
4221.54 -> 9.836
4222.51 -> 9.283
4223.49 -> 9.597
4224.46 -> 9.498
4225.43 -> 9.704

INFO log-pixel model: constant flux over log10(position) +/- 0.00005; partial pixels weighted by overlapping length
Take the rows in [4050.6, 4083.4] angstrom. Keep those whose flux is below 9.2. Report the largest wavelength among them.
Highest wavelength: 4078.22 angstrom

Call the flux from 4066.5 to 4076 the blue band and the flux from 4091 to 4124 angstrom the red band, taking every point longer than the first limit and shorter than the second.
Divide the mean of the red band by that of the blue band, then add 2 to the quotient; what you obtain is 2.90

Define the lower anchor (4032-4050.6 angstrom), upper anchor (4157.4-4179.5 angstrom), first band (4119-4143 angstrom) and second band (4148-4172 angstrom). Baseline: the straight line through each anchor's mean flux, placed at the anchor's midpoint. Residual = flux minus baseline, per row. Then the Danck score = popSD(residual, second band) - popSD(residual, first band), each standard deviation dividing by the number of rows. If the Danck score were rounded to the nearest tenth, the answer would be 0.0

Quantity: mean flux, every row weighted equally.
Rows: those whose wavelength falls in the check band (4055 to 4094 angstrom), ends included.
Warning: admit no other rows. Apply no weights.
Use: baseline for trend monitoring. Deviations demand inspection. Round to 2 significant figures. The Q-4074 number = 9.7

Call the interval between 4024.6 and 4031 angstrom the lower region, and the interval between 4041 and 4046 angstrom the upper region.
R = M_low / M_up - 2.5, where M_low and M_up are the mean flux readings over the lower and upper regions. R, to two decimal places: -1.39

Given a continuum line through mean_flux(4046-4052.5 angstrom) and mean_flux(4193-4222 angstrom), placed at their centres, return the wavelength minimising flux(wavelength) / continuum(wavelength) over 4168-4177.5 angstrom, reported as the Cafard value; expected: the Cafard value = 4176.10 angstrom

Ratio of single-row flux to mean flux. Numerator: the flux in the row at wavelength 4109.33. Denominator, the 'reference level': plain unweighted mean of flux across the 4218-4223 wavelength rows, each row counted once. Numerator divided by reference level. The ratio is 0.88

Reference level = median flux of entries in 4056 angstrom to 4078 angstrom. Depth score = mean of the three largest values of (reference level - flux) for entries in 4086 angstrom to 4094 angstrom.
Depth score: 0.2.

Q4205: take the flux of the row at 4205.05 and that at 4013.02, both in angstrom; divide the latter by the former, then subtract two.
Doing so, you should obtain -1.07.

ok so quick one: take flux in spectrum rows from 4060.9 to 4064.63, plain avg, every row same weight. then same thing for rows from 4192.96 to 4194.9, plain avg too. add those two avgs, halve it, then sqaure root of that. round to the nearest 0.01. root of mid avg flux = 3.13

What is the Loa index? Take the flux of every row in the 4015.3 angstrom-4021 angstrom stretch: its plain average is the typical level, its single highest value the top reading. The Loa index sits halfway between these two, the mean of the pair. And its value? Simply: 10.0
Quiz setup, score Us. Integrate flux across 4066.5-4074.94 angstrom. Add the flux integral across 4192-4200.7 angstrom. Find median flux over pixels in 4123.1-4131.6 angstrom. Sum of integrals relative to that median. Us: 18.3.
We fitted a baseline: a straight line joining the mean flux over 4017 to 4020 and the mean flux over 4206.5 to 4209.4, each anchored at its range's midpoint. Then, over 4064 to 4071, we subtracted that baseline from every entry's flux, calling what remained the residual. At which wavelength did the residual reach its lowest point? 4064.16 angstrom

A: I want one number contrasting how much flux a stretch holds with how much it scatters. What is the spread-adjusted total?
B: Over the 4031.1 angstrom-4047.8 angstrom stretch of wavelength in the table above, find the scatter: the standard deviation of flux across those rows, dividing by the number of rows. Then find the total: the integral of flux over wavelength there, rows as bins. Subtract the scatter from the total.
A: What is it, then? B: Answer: 150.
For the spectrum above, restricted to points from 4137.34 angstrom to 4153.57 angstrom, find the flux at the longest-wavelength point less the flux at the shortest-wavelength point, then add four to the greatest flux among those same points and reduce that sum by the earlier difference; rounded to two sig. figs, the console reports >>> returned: 17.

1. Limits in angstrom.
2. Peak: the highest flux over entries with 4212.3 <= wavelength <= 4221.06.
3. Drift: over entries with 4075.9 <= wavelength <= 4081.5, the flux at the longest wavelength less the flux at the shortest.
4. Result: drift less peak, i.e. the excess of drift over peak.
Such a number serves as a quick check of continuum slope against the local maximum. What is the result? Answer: -8.3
